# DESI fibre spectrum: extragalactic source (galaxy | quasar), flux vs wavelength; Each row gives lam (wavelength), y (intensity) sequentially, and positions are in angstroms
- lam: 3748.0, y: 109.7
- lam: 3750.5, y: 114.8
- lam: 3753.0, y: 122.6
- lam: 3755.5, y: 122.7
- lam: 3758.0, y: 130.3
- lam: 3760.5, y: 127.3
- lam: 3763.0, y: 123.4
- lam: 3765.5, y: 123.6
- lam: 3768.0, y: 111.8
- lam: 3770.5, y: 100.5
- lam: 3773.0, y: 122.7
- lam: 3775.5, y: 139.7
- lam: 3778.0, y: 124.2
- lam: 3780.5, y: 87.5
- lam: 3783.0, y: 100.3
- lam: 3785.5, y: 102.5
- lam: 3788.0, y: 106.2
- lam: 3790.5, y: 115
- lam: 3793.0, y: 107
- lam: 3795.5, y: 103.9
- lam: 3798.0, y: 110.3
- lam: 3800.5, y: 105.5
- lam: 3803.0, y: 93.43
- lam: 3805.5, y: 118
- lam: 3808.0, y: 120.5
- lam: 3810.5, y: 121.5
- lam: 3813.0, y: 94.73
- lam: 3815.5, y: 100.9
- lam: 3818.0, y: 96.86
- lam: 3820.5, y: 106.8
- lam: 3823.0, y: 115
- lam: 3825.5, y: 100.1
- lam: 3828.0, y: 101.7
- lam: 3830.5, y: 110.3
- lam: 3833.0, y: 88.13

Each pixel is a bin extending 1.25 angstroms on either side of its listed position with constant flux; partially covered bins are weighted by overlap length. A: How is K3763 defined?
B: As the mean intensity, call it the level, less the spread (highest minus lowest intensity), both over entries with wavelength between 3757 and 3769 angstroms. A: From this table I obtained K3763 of 105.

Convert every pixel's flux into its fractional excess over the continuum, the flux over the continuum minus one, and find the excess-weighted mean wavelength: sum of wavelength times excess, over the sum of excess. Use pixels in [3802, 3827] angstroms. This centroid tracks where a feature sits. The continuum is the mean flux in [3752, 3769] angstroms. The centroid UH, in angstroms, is 3815.0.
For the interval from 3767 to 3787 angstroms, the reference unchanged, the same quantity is 3779.2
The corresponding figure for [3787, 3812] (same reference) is 3797.4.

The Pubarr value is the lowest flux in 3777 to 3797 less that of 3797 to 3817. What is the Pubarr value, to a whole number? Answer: -6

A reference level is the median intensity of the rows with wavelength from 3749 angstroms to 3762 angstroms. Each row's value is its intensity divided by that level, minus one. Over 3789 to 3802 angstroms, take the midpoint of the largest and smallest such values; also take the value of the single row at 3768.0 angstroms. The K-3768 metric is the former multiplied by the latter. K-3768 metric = 0.010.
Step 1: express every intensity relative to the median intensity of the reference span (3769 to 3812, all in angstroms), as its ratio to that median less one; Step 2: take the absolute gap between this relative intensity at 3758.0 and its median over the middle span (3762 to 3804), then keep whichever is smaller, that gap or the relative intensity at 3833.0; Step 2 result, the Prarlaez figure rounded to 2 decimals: -0.18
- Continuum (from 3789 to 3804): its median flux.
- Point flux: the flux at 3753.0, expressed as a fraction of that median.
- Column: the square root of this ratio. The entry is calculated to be 1.07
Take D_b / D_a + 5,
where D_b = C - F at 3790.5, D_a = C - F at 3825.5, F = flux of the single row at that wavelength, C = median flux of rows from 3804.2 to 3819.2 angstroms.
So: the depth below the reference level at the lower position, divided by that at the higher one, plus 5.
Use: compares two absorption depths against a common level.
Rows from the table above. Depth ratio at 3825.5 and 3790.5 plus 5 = 4.4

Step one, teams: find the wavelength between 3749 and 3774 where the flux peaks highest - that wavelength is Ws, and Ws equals 3758.0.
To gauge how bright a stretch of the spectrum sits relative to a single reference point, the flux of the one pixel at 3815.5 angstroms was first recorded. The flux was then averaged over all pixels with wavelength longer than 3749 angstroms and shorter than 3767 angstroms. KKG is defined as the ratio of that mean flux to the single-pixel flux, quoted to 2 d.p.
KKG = 1.22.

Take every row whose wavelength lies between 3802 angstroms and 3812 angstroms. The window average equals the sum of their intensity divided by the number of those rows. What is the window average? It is 113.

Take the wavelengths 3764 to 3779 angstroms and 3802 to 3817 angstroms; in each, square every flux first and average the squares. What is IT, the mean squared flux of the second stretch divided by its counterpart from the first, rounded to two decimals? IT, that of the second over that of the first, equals 0.81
